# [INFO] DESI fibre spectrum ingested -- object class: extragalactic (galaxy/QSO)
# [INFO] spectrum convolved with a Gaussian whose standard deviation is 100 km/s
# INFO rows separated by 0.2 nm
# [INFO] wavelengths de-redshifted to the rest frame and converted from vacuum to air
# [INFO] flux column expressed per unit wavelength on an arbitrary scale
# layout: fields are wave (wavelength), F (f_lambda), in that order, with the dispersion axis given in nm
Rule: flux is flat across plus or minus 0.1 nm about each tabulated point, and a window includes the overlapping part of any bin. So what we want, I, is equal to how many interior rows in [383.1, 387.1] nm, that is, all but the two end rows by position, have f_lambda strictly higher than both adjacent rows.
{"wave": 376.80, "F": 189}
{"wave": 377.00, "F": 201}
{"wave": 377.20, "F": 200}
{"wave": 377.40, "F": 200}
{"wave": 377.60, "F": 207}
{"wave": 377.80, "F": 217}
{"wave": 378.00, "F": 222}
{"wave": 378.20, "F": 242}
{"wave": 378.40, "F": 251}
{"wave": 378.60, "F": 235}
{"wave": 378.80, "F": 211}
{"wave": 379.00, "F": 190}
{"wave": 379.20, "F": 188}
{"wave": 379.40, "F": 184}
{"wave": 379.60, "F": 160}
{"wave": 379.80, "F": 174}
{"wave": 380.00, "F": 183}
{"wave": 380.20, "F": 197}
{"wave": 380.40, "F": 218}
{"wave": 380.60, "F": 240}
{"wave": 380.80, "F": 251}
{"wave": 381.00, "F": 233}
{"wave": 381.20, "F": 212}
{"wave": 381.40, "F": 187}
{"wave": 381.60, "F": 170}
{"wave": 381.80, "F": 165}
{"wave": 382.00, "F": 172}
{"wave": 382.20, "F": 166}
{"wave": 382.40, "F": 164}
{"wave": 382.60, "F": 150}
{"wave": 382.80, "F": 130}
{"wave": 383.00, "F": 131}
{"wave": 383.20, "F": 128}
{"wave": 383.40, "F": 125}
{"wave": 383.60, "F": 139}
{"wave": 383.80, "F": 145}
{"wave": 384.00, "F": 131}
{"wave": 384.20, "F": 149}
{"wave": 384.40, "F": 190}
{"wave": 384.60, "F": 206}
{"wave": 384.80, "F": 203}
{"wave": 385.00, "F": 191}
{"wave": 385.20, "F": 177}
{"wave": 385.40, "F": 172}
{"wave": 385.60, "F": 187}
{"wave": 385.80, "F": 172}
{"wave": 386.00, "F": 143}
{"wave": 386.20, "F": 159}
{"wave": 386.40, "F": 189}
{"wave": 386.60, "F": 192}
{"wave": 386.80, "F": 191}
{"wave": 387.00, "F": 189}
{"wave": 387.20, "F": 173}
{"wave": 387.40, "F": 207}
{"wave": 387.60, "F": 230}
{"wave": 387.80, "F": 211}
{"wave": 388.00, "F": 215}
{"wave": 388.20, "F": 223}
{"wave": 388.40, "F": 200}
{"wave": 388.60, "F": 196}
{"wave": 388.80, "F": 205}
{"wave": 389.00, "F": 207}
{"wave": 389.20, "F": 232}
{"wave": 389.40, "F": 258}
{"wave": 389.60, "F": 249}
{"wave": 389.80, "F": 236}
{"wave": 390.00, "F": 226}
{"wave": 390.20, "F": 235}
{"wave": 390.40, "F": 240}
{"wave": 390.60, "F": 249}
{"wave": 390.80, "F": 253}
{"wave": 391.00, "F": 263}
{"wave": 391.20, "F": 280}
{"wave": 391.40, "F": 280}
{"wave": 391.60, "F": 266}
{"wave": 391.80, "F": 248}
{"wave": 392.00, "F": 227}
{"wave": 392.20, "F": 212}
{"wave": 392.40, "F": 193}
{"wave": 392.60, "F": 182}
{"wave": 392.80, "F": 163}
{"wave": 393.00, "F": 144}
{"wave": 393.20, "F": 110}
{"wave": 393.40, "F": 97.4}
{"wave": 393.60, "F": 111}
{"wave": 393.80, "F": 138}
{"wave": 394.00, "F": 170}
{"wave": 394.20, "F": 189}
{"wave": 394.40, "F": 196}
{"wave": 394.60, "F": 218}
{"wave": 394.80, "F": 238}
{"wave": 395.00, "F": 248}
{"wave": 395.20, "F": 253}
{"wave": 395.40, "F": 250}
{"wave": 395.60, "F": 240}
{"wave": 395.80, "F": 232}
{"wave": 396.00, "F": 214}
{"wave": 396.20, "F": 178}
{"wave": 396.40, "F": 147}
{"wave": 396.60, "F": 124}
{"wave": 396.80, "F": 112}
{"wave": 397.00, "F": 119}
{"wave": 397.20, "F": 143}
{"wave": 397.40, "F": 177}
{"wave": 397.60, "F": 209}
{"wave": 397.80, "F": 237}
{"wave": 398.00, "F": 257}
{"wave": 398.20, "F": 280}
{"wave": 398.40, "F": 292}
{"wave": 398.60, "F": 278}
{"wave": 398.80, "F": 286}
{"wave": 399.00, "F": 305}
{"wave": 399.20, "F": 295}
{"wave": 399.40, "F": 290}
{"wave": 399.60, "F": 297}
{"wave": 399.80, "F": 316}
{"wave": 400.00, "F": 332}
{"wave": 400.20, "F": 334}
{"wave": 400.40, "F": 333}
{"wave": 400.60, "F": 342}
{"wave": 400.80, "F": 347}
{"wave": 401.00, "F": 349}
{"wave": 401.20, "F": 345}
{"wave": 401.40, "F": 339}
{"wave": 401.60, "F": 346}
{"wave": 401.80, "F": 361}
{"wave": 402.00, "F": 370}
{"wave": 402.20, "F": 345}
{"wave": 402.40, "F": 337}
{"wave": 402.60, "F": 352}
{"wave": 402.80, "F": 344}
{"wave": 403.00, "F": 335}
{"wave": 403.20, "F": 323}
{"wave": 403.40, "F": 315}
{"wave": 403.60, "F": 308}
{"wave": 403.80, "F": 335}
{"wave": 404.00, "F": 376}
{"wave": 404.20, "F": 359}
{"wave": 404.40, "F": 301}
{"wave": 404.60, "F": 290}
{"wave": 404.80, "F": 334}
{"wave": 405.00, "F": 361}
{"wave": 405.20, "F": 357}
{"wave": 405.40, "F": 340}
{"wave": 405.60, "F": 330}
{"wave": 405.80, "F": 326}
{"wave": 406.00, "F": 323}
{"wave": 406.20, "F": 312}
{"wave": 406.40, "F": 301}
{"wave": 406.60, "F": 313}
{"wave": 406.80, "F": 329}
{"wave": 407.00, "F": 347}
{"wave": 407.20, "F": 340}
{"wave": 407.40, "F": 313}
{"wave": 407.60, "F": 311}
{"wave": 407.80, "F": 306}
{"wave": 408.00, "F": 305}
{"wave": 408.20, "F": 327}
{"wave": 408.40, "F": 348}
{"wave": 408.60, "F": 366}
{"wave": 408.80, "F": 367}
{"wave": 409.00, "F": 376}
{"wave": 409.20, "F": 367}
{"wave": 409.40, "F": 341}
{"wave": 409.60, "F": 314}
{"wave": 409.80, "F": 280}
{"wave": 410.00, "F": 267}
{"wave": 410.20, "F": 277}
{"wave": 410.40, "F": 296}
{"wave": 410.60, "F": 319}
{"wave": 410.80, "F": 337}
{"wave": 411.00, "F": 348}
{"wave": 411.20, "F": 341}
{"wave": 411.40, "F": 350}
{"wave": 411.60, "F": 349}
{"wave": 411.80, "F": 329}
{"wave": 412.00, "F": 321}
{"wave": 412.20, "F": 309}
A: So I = 4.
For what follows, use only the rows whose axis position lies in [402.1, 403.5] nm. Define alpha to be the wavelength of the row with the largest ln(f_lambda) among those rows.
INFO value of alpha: 402.60 nm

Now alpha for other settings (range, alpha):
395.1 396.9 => 395.20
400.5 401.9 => 401.80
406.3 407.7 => 407.00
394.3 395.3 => 395.20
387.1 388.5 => 387.60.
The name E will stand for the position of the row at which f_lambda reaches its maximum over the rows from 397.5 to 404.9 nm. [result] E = 404.00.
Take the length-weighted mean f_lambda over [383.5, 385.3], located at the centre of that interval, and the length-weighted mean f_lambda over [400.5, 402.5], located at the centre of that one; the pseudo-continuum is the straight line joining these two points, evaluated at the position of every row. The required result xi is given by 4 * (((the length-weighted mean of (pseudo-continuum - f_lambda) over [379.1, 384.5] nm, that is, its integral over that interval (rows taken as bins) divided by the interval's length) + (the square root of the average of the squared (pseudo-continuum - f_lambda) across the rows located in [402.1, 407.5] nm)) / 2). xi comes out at 57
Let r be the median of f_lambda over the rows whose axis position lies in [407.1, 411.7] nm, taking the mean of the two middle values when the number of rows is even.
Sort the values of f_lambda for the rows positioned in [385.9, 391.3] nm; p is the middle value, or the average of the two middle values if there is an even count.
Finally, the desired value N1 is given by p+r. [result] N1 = 552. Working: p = 215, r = 337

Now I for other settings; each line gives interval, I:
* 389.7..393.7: 0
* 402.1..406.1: 3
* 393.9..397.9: 1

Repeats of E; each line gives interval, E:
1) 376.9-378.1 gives 378.00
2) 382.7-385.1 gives 384.60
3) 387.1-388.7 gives 387.60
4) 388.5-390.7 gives 389.40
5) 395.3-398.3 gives 398.20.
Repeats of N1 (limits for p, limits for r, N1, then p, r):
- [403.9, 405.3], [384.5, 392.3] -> 568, 357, 211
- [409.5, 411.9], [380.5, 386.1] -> 495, 324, 171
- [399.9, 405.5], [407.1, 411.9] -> 674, 341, 333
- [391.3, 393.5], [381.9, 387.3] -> 365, 193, 172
